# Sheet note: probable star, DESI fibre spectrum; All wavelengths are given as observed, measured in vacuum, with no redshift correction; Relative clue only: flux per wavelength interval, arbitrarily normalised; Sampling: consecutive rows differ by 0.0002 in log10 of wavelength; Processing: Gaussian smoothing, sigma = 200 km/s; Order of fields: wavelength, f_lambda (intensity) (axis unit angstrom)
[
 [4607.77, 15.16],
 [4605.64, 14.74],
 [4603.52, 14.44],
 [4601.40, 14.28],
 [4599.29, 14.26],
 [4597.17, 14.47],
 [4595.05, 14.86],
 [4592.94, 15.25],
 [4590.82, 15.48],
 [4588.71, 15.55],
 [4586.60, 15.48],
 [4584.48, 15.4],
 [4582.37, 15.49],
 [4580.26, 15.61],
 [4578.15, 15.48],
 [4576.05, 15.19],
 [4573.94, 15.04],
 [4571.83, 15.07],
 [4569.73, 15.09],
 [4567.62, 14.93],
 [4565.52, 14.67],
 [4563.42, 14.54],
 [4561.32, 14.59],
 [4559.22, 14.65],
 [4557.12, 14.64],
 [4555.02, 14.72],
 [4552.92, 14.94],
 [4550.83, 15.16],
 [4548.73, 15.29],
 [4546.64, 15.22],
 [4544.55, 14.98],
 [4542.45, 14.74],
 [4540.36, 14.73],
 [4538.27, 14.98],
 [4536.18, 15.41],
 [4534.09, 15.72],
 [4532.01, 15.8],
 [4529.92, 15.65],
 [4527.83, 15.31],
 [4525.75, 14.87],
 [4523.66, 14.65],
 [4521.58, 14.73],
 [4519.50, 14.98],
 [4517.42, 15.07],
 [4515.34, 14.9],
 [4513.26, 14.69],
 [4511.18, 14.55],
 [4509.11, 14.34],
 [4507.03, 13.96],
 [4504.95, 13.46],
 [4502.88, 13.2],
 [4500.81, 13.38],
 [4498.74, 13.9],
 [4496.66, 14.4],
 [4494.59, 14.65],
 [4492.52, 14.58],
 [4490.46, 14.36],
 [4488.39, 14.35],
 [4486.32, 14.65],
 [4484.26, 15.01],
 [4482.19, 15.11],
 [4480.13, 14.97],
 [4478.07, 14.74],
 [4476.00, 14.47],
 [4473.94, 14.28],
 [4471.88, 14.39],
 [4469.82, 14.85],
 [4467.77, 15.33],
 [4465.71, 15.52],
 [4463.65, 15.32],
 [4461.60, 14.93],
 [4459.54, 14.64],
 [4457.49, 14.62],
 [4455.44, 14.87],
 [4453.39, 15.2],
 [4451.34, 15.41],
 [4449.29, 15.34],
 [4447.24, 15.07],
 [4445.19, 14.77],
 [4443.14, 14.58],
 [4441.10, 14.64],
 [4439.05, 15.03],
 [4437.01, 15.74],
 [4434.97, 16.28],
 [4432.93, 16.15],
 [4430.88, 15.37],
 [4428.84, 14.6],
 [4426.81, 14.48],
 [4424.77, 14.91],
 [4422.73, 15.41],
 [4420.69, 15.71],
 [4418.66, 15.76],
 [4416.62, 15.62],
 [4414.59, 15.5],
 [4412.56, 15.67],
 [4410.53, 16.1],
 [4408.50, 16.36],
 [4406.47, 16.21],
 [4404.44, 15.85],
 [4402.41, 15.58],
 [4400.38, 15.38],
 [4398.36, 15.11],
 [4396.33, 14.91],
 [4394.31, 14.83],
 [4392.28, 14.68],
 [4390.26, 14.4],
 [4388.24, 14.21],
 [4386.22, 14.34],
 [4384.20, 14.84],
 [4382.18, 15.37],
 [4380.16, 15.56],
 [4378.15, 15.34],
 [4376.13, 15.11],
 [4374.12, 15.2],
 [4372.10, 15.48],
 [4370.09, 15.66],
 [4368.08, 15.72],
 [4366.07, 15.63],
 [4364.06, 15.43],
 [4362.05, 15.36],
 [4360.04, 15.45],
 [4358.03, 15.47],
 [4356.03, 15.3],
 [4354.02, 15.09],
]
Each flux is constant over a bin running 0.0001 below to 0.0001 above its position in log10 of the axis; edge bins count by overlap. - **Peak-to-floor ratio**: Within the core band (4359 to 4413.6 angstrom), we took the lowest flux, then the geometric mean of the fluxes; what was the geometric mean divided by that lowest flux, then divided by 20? 0.0539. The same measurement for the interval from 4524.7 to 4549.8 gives 0.0517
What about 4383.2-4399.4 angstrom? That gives 0.0516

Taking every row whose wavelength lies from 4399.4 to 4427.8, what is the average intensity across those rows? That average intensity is 15.6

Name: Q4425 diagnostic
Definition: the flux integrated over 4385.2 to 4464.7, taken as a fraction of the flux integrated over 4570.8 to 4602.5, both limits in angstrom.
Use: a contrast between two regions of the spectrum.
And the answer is 2.5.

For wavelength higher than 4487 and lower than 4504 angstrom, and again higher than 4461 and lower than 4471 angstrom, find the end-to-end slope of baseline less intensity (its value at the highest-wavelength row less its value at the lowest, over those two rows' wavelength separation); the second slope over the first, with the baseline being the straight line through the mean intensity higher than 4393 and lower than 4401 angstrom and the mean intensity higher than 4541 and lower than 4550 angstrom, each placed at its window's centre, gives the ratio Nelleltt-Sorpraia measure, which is 0.1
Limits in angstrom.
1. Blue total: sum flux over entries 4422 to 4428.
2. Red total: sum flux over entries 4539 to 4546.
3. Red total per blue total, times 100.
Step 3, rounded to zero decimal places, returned 99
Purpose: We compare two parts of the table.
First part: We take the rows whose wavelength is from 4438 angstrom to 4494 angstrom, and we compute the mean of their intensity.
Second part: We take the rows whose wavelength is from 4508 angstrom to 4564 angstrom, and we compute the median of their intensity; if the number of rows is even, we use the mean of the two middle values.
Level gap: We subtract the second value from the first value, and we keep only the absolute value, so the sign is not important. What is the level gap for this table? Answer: 0.0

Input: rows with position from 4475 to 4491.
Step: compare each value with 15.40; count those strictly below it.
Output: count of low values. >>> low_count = 8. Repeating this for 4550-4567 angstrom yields 8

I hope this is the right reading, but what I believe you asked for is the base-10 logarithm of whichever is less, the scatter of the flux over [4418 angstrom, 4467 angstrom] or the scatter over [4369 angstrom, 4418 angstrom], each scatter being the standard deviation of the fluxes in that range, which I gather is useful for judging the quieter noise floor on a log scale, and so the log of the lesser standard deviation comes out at -0.30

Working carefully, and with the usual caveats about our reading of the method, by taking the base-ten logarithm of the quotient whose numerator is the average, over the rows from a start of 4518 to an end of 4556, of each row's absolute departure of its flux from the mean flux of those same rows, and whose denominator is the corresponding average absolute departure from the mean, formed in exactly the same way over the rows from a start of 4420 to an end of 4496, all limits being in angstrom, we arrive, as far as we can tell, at -0.11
